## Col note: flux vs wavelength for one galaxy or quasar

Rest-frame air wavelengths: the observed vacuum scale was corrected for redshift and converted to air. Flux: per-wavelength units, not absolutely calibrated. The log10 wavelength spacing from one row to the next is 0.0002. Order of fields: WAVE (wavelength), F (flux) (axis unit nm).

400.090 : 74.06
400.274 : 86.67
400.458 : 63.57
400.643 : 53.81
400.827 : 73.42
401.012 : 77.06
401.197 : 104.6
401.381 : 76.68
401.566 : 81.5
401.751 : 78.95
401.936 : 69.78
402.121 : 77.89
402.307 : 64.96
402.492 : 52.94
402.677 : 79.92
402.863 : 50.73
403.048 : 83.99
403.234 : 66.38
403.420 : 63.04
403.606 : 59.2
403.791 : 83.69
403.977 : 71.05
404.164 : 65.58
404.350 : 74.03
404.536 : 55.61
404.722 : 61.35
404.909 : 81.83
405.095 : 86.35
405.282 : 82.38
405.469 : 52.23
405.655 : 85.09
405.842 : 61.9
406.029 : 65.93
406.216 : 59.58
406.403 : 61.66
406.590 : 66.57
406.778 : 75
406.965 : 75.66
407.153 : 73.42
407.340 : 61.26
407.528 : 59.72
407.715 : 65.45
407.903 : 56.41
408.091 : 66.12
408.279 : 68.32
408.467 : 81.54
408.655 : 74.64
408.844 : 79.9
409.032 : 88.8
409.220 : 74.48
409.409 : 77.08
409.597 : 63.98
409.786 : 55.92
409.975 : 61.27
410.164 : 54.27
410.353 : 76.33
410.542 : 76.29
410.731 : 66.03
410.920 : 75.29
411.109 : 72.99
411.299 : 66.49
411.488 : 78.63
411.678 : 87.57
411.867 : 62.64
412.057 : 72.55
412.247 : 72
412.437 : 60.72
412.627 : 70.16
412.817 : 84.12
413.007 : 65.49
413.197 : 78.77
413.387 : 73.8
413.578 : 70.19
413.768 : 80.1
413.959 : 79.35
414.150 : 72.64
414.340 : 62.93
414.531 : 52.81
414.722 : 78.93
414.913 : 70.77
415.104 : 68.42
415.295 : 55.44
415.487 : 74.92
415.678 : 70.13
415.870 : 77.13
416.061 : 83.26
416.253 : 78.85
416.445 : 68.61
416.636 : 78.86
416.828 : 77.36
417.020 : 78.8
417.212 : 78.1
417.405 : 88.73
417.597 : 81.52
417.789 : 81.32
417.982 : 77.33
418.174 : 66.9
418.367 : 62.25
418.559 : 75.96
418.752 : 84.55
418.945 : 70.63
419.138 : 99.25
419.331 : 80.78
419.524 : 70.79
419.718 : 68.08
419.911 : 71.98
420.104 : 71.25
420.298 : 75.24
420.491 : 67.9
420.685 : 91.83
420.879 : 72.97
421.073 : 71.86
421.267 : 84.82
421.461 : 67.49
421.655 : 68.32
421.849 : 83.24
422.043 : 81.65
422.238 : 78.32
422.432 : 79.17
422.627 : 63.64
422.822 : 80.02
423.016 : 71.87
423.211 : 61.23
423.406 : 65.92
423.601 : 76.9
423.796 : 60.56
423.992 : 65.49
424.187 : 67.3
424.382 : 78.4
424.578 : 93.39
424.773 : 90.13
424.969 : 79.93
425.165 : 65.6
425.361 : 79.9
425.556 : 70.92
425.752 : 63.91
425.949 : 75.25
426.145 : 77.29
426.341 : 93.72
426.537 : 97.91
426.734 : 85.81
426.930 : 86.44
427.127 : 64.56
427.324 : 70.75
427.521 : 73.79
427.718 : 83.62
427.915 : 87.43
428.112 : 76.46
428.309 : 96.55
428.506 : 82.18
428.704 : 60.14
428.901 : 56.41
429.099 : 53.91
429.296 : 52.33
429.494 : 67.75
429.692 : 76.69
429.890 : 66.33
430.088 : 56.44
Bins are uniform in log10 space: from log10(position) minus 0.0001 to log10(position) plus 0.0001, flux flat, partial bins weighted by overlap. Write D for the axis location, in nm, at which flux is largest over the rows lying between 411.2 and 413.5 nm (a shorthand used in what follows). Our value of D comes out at 411.678 nm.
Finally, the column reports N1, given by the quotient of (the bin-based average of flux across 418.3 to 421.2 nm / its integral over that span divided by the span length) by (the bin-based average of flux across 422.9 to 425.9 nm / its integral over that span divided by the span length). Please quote 1.04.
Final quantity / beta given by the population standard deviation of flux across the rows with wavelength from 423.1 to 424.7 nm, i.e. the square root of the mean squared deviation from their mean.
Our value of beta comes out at 10.4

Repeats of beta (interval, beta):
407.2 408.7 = 7.7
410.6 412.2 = 7.5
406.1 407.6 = 6.6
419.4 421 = 7.2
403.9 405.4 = 10.2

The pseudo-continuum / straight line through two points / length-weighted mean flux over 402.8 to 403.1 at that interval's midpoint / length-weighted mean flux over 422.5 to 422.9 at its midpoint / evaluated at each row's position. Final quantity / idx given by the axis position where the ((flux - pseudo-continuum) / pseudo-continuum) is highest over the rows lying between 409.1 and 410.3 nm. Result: 409.409 nm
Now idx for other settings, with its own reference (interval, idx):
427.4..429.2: 428.309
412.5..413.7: 412.817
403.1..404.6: 403.791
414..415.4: 414.722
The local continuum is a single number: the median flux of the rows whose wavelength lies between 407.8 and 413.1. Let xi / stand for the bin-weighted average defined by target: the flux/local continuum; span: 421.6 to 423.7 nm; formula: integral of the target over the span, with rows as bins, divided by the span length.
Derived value 1.02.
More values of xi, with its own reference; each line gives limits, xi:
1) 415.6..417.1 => 1.06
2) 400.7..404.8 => 0.99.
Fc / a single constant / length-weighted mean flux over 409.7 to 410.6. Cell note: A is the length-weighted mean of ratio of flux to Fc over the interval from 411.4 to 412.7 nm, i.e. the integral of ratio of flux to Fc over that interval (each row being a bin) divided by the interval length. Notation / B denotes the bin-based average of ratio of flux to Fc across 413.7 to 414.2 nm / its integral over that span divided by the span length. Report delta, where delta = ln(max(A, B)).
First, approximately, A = 1.12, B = 1.20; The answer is 0.19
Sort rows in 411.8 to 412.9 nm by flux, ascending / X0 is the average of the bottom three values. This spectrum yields 64.5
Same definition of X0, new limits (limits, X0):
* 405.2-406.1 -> 60.0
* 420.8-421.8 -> 69.2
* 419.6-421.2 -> 69.1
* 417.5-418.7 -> 68.4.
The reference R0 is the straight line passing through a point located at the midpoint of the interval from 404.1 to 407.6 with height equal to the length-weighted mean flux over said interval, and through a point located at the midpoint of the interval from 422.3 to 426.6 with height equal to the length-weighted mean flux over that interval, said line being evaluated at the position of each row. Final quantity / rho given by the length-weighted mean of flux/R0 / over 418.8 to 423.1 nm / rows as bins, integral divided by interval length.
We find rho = 1.03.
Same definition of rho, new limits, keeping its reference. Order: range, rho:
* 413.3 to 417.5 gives 1.02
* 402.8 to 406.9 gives 1.01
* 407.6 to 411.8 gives 1.01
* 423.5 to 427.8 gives 1.02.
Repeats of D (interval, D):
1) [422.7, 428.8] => 426.537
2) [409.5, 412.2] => 411.678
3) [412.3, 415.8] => 412.817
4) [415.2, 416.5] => 416.061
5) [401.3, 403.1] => 403.048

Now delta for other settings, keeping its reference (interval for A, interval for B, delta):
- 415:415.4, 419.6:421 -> 0.14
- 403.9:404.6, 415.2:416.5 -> 0.12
